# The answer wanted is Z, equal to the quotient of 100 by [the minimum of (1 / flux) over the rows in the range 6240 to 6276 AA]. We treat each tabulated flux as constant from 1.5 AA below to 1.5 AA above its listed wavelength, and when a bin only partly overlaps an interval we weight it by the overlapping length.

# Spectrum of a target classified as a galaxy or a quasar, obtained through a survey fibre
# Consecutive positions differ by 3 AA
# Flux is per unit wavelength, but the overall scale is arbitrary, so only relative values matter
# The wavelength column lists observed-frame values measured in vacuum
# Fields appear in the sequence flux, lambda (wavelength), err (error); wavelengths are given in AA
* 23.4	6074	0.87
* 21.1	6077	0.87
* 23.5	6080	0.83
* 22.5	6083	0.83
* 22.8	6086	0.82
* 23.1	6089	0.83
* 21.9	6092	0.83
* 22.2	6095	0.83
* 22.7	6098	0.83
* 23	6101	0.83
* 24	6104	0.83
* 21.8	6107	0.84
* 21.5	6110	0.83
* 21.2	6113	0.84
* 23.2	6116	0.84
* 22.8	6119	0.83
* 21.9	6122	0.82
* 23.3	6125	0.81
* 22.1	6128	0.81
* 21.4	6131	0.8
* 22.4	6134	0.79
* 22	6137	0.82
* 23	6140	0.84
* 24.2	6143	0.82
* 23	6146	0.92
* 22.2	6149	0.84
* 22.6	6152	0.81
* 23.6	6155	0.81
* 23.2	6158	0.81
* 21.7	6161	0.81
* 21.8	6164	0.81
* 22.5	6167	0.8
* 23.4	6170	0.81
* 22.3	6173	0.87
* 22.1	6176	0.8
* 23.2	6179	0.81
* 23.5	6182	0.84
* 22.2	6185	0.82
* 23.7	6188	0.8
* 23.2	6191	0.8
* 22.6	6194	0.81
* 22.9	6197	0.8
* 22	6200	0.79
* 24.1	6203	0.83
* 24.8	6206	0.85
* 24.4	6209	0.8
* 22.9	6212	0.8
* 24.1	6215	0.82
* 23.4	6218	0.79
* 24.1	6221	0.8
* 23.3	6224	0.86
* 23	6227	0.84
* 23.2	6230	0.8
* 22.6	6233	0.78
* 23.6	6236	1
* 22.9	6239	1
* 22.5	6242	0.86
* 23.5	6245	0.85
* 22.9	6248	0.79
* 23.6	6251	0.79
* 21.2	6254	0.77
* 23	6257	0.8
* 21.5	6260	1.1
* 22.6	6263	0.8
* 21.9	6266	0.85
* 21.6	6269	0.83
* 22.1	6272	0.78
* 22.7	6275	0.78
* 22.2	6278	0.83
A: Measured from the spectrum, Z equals 2360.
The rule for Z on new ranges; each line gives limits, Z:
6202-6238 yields 2480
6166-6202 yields 2370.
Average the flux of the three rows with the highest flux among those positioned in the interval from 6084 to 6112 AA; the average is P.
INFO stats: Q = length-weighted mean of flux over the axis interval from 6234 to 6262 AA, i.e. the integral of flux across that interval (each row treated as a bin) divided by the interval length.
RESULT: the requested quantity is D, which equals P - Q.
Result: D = 0.63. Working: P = 23.4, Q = 22.7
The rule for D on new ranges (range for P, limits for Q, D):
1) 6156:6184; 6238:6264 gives 0.74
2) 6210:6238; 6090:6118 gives 1.52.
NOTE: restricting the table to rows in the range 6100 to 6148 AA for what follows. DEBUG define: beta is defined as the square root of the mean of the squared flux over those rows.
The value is 22.6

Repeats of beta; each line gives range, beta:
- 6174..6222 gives 23.3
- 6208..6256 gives 23.2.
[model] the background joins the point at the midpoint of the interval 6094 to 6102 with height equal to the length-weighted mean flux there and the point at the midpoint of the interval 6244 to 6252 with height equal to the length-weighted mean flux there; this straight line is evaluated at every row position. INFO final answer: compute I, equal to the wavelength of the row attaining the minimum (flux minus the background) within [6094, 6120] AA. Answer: 6113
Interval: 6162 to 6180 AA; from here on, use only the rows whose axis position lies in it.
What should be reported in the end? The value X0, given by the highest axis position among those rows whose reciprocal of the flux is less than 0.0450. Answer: 6179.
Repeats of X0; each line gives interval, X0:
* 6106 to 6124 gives 6119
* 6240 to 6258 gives 6257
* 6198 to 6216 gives 6215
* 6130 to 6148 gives 6146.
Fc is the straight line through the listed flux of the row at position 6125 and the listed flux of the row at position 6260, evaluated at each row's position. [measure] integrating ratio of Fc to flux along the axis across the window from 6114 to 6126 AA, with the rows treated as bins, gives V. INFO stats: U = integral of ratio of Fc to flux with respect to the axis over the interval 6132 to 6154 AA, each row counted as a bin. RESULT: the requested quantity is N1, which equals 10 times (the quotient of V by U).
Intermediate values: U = 22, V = 12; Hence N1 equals 6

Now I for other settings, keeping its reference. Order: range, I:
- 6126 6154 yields 6131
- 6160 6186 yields 6161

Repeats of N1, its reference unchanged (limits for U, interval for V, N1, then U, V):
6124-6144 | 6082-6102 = 10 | 21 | 21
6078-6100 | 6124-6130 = 3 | 23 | 6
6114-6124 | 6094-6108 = 14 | 10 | 15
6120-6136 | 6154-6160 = 4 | 17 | 6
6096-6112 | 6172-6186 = 8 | 17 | 14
